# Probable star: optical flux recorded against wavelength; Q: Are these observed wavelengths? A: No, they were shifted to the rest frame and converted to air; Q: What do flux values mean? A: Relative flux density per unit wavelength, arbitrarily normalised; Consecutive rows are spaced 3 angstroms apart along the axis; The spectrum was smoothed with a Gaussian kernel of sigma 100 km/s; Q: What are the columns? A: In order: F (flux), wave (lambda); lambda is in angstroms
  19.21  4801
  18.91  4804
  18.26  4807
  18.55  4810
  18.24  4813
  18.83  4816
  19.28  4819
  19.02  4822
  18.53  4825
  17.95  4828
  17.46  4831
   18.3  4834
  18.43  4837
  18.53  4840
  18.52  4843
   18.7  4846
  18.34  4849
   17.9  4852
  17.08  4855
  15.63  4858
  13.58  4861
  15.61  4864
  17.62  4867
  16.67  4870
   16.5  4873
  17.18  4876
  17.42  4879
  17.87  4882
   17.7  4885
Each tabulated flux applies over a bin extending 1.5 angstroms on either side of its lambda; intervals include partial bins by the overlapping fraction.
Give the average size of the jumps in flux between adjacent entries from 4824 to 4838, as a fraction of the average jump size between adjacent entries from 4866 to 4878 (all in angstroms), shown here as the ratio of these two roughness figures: 0.85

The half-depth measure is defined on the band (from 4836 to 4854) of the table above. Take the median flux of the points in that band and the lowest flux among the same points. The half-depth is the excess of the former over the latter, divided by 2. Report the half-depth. 0.29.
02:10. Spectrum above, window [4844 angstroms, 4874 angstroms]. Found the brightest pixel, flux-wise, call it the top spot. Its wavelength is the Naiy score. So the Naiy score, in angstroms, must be 4846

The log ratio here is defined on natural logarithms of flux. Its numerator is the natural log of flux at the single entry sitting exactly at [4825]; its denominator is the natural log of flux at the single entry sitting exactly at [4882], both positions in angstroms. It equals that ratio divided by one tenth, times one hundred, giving 1013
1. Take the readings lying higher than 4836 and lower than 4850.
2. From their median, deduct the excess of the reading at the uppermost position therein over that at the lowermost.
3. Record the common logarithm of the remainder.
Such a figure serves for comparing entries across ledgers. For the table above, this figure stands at 1.27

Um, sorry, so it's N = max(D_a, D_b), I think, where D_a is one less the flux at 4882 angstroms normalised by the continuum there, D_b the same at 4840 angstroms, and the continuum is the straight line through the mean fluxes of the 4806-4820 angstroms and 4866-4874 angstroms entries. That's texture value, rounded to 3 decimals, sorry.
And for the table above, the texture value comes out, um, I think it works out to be -0.040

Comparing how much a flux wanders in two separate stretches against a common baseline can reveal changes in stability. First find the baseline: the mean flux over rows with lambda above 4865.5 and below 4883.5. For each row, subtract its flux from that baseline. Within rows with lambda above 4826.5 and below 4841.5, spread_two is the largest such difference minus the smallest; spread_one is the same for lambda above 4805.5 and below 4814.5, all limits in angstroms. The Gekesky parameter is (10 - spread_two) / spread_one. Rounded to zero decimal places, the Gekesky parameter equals 29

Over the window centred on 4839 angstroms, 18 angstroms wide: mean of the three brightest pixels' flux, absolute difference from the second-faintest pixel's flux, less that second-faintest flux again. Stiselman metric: -18.0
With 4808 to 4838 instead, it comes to -16.9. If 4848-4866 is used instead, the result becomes -13.4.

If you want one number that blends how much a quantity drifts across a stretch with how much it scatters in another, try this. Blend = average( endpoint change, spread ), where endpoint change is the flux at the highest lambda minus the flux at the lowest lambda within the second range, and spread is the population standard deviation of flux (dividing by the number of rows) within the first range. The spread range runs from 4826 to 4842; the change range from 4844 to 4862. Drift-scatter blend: -2.4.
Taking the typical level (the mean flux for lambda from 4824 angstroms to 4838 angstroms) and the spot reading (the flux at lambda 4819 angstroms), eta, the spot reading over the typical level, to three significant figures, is 1.06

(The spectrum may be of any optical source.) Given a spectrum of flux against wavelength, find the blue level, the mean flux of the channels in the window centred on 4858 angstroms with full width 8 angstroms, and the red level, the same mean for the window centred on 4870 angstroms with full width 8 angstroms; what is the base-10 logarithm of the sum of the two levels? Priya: 1.51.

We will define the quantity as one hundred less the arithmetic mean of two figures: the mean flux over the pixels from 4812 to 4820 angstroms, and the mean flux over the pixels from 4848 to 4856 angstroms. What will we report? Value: 81.7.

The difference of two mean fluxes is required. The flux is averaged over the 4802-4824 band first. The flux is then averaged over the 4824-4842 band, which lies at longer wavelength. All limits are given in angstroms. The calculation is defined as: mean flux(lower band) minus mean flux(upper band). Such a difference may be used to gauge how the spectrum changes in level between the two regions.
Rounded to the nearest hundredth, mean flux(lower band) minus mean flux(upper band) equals 0.53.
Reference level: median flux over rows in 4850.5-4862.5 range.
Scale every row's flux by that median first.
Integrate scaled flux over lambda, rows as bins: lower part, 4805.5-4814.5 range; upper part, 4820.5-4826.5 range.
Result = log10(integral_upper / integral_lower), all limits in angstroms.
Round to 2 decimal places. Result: -0.17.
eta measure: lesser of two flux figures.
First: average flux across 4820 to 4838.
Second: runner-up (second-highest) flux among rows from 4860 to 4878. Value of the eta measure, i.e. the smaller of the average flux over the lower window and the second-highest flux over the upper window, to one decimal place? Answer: 17.2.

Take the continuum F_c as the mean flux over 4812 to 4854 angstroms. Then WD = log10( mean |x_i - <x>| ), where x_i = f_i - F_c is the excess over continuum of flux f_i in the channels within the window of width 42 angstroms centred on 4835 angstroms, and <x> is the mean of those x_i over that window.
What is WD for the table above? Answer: -0.4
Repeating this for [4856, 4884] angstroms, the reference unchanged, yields 0.0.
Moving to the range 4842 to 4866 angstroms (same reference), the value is 0.2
